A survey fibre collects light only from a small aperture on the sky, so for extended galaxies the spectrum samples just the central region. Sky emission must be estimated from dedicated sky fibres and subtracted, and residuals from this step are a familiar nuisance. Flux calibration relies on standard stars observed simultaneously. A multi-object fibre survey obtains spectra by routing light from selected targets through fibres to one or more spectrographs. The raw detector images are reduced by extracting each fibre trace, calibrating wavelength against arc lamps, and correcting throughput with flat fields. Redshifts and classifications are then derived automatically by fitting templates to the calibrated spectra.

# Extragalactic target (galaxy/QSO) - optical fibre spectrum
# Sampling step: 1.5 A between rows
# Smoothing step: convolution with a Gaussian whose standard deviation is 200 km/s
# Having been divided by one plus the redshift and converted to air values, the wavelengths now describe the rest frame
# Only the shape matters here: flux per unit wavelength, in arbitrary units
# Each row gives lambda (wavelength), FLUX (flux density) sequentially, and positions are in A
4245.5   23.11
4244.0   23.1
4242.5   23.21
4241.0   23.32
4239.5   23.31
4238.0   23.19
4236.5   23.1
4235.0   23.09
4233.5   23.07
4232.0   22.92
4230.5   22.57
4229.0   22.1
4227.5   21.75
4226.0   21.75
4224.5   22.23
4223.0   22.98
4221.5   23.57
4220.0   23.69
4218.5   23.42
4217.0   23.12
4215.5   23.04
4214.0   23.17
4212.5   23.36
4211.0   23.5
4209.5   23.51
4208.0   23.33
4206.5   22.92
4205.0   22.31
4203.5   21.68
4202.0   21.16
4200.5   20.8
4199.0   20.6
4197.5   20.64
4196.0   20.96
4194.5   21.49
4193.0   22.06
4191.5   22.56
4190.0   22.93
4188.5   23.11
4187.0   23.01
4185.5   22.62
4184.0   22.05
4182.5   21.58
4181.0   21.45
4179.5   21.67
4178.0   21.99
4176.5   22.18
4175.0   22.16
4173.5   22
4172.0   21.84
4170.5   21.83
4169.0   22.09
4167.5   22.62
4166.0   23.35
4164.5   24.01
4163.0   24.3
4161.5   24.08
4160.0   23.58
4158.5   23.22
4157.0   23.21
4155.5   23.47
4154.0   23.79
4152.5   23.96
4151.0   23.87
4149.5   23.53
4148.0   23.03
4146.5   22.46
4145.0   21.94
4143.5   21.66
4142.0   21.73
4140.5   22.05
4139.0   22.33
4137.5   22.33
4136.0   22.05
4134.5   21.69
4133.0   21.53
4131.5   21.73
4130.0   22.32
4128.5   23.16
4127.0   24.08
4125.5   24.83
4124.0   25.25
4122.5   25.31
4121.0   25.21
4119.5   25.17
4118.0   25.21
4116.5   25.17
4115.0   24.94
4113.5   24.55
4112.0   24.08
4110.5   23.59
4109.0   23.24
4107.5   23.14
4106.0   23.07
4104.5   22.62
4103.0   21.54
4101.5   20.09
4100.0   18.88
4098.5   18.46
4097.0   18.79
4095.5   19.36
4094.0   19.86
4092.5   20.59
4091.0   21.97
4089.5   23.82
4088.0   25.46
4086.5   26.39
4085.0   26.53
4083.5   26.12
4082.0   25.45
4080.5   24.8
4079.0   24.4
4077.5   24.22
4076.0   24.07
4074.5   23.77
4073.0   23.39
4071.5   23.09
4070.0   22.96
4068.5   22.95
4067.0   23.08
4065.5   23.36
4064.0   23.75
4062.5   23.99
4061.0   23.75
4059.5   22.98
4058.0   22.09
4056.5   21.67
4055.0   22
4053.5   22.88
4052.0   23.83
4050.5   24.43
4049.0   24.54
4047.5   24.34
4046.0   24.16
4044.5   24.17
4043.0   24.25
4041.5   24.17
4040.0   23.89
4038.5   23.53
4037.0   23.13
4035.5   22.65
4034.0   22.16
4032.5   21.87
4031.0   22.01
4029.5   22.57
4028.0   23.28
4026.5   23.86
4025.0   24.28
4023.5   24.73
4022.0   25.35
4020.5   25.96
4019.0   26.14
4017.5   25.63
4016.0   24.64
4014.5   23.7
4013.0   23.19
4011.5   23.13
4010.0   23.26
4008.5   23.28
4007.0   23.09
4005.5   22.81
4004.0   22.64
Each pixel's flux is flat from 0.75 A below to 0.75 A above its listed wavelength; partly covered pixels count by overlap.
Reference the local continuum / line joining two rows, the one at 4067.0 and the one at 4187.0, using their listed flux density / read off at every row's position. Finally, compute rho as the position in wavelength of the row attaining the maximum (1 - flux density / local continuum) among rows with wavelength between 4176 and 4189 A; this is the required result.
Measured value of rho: 4181.0 A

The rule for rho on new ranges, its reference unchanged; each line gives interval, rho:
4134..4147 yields 4143.5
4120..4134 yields 4133.0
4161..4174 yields 4170.5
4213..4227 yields 4226.0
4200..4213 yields 4200.5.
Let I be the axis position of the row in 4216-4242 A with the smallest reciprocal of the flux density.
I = 4220.0 A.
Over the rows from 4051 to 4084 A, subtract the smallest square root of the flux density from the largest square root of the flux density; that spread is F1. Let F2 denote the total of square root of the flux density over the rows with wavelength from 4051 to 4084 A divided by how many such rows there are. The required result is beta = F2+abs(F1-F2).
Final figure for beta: 9.25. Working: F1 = 0.46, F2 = 4.854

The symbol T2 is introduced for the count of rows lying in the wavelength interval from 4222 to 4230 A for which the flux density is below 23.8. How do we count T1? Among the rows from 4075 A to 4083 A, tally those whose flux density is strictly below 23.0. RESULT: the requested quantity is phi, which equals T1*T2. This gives 0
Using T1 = 0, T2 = 5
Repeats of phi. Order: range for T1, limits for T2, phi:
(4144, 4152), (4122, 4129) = 2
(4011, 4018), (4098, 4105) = 0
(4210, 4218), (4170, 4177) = 0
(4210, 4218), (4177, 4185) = 0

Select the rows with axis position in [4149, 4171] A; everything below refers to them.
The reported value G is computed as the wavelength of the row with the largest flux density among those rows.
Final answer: 4163.0 A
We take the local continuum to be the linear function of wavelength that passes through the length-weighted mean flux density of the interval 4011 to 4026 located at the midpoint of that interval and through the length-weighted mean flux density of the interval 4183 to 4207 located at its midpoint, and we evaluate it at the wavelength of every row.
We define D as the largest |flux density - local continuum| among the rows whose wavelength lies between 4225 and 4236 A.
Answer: 1.8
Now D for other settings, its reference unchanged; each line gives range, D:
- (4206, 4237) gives 2.2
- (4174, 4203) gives 1.3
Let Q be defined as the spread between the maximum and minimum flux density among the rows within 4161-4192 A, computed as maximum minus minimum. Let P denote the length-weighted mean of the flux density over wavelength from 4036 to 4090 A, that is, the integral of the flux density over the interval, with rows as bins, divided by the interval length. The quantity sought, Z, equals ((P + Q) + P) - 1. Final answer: 49.7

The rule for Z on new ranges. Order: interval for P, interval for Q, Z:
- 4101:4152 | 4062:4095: 52.1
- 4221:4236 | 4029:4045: 46.6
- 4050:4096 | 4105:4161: 49.7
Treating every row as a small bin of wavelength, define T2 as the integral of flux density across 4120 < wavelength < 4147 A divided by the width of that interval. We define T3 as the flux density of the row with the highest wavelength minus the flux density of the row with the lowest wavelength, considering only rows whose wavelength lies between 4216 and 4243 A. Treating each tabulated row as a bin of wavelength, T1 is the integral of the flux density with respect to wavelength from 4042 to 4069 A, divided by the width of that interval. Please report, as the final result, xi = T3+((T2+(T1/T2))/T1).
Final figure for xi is 1.11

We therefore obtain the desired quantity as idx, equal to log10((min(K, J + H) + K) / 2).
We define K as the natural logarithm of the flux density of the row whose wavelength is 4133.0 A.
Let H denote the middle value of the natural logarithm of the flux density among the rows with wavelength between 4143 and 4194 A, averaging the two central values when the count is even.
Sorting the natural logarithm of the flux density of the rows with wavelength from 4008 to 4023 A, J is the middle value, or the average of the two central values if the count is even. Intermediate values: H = 3.12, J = 3.18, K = 3.07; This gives 0.487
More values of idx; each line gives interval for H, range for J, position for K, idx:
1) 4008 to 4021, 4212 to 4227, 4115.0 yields 0.507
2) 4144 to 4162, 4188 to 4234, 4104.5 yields 0.494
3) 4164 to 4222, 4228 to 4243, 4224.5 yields 0.492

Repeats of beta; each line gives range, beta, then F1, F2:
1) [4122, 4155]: 9.18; 0.39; 4.788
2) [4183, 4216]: 9.13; 0.31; 4.722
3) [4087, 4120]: 8.71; 0.75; 4.730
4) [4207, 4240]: 9.39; 0.20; 4.794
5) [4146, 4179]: 9.34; 0.26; 4.798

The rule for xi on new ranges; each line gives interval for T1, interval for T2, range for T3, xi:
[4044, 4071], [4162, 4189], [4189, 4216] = 1.11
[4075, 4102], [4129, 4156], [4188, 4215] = 1.09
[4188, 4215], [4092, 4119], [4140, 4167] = 2.34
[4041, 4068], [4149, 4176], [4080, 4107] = -0.70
